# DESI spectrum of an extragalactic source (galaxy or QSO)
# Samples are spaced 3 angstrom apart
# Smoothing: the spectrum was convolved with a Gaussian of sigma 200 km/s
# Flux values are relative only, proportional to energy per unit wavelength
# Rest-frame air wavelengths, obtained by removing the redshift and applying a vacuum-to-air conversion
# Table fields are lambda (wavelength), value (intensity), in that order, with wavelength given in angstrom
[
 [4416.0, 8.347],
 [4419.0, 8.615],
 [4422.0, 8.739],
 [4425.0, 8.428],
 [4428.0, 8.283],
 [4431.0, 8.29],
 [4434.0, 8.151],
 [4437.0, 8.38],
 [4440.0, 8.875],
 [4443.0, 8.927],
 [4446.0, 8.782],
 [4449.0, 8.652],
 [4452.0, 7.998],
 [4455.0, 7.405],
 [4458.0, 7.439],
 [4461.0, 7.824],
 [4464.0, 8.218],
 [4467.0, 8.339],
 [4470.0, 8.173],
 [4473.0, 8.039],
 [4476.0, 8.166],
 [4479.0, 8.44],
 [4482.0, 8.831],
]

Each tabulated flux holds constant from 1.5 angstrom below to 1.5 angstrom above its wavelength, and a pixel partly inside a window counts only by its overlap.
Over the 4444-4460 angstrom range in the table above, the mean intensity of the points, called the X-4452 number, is 8.1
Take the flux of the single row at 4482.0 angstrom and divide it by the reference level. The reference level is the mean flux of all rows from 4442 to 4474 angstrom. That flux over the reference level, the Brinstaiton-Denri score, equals 1.08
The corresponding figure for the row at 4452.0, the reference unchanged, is 0.98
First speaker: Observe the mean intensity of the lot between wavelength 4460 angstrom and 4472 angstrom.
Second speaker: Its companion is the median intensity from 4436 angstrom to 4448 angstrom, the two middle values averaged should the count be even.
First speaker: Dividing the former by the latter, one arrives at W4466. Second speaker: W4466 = 0.92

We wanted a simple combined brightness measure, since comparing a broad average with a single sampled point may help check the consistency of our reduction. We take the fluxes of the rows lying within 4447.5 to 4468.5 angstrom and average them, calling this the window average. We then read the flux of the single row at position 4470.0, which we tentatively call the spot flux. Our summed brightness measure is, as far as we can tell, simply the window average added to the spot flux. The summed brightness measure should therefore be 16.2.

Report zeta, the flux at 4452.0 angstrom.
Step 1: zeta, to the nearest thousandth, 7.998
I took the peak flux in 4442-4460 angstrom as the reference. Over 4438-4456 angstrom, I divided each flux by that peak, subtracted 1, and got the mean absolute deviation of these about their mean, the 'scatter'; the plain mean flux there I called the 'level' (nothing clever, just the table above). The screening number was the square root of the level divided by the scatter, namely 12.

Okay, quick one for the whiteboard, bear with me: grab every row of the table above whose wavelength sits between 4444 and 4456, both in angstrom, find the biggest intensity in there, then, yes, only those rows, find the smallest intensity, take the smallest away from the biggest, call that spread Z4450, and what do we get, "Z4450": 1.38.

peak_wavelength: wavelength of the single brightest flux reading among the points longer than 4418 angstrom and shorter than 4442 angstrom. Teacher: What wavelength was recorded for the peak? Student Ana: 4440.0 angstrom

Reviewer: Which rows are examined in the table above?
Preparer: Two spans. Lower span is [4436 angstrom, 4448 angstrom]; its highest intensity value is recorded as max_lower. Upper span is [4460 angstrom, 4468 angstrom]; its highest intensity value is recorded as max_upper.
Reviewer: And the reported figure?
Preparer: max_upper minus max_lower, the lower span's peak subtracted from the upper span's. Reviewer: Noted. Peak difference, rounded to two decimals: -0.59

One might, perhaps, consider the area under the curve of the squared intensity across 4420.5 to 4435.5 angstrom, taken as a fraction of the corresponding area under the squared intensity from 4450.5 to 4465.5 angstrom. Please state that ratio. 1.16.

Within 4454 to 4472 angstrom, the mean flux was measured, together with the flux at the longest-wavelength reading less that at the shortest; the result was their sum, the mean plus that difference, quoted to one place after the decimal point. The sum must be 8.7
